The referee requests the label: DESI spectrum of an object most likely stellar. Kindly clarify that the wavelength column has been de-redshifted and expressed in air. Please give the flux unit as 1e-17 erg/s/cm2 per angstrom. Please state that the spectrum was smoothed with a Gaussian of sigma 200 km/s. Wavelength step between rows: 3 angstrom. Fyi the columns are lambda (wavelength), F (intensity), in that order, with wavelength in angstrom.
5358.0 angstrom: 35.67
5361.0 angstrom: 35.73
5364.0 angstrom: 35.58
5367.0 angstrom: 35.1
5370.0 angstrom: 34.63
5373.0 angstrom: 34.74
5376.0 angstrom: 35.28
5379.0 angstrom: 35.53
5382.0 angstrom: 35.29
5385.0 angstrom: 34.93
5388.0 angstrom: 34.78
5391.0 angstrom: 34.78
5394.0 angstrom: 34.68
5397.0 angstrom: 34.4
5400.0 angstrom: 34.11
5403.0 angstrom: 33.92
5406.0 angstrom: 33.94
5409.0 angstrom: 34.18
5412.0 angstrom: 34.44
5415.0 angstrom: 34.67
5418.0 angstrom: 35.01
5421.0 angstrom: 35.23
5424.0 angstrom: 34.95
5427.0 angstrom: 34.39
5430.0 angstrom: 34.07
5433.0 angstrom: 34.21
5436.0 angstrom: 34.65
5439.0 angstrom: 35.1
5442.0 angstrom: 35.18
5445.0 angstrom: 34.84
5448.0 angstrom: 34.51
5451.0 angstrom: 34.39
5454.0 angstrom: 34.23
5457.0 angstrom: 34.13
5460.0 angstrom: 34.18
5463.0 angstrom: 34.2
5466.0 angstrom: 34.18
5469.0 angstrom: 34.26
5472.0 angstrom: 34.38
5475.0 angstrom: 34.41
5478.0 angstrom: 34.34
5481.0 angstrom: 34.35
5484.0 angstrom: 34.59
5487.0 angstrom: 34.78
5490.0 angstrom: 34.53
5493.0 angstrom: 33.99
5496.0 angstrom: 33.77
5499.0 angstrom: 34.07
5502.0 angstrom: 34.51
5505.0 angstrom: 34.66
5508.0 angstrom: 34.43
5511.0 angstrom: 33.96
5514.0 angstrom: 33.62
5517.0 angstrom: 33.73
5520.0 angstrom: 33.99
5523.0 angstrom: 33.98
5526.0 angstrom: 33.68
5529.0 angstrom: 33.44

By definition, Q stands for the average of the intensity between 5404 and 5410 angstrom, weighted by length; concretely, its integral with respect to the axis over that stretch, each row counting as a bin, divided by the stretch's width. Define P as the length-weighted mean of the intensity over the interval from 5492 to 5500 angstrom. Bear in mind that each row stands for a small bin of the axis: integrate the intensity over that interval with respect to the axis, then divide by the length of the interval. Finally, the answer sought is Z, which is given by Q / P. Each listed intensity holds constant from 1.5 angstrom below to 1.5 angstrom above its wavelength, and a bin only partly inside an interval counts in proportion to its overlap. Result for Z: 1.00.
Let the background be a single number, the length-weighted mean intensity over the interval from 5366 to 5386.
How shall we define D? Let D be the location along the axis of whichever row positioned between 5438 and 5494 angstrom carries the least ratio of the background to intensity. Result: 5442.0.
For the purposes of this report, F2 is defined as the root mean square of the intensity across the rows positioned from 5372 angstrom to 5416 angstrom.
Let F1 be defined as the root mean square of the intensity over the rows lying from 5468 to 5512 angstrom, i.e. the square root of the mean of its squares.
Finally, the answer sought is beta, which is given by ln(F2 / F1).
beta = 0.009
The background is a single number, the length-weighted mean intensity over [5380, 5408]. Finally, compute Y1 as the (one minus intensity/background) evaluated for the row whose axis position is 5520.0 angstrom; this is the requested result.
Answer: 0.016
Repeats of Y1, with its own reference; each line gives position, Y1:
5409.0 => 0.011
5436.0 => -0.003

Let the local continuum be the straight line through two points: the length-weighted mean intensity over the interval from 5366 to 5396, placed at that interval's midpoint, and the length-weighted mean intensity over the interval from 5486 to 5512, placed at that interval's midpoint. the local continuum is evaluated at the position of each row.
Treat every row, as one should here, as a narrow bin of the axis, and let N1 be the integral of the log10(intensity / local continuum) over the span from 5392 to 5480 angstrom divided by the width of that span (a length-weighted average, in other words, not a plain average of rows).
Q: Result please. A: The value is -0.0025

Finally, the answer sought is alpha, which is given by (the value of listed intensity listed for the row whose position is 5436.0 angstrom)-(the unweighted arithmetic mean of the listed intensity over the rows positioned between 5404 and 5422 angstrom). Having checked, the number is 0.1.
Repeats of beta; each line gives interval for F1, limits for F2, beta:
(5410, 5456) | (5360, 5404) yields 0.007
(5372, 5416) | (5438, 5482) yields -0.006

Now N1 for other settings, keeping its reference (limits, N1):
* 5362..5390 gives 0.0014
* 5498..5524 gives -0.0016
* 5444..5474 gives -0.0025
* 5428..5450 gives 0.0000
